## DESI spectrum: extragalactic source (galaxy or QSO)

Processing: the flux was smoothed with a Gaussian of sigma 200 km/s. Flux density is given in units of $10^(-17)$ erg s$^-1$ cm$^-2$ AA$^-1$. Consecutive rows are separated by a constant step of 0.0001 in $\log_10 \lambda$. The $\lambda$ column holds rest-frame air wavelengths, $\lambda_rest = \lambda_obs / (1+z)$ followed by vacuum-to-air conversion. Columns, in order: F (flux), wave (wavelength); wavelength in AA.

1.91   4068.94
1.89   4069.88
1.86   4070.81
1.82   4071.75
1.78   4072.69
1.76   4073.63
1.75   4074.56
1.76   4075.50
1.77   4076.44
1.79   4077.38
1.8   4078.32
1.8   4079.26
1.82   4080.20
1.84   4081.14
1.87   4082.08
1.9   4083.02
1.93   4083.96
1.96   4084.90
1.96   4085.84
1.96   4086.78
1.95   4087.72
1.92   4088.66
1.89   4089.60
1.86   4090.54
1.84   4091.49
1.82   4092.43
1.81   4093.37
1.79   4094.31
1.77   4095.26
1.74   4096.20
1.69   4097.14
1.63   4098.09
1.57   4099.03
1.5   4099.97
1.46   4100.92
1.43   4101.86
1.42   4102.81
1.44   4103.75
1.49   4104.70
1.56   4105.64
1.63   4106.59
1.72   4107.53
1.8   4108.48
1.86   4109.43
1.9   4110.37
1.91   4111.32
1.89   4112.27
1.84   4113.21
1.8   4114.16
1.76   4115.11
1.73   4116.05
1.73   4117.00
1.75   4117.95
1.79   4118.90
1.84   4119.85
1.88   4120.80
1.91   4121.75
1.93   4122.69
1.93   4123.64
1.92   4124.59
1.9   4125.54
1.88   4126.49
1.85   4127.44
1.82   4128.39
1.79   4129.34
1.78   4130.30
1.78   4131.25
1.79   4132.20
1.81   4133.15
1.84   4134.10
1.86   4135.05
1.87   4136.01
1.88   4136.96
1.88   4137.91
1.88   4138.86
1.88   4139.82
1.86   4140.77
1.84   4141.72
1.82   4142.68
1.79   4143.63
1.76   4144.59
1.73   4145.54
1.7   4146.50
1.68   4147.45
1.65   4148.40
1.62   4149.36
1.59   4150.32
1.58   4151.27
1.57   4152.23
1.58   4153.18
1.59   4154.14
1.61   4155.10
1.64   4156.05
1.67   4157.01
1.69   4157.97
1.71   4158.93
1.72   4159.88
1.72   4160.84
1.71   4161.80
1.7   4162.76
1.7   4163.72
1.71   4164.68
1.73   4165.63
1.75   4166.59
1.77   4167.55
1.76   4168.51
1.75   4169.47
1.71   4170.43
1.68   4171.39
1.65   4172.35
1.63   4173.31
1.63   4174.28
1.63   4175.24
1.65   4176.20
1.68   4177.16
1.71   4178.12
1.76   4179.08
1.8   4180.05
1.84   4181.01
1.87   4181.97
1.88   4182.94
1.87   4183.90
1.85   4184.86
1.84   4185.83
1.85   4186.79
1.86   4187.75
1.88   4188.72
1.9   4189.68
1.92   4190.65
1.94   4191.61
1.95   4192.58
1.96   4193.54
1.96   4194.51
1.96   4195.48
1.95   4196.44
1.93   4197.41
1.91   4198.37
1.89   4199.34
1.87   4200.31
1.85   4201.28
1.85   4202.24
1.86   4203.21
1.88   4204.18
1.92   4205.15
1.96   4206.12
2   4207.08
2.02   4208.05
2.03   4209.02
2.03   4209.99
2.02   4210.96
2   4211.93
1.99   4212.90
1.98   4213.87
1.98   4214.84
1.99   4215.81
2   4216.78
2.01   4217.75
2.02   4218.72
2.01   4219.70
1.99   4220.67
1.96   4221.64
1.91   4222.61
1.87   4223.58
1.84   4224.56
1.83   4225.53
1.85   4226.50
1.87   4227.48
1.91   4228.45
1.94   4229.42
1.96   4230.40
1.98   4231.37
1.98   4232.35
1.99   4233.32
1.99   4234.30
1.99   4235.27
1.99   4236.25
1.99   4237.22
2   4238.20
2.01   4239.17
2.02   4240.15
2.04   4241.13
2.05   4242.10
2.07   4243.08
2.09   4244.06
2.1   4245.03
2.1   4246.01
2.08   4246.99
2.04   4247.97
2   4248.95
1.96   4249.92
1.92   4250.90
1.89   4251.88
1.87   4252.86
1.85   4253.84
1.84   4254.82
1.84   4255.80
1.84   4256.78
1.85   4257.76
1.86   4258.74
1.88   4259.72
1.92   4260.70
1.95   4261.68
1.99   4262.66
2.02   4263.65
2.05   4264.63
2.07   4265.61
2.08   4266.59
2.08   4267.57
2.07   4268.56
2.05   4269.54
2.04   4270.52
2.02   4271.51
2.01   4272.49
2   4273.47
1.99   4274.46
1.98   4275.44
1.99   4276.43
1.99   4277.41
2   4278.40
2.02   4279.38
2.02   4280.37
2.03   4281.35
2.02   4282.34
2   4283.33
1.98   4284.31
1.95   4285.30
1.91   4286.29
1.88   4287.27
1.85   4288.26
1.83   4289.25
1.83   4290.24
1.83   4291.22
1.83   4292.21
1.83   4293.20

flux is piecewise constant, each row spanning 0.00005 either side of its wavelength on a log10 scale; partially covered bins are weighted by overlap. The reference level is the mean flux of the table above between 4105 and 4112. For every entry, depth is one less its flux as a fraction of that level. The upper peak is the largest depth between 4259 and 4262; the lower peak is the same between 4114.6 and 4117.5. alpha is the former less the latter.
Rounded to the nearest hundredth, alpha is -0.08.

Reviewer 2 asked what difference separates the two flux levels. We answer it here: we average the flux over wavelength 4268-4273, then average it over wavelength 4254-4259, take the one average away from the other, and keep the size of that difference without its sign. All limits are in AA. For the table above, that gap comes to 0.19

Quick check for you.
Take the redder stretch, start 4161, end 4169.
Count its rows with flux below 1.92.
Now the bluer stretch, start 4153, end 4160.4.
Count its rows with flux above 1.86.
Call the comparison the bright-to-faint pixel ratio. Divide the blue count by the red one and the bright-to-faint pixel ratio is 0.0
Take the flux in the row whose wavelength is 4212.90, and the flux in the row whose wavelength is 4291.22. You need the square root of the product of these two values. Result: 1.91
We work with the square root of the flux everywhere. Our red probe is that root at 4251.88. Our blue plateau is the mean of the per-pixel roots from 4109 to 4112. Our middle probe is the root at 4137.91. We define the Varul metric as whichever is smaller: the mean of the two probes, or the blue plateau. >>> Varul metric 1.37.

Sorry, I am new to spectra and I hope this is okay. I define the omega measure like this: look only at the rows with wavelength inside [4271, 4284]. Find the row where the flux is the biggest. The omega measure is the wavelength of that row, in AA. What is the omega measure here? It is 4281.35 AA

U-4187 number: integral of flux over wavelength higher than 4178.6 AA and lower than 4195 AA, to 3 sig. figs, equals 30.8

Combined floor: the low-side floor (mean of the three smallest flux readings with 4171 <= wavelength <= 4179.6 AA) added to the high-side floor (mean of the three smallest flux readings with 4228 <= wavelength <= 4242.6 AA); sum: 3.57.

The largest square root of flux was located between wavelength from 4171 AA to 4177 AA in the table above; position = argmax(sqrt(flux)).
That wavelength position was 4171.39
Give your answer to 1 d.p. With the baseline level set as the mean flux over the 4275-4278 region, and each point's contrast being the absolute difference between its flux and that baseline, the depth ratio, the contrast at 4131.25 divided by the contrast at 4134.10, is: 1.4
